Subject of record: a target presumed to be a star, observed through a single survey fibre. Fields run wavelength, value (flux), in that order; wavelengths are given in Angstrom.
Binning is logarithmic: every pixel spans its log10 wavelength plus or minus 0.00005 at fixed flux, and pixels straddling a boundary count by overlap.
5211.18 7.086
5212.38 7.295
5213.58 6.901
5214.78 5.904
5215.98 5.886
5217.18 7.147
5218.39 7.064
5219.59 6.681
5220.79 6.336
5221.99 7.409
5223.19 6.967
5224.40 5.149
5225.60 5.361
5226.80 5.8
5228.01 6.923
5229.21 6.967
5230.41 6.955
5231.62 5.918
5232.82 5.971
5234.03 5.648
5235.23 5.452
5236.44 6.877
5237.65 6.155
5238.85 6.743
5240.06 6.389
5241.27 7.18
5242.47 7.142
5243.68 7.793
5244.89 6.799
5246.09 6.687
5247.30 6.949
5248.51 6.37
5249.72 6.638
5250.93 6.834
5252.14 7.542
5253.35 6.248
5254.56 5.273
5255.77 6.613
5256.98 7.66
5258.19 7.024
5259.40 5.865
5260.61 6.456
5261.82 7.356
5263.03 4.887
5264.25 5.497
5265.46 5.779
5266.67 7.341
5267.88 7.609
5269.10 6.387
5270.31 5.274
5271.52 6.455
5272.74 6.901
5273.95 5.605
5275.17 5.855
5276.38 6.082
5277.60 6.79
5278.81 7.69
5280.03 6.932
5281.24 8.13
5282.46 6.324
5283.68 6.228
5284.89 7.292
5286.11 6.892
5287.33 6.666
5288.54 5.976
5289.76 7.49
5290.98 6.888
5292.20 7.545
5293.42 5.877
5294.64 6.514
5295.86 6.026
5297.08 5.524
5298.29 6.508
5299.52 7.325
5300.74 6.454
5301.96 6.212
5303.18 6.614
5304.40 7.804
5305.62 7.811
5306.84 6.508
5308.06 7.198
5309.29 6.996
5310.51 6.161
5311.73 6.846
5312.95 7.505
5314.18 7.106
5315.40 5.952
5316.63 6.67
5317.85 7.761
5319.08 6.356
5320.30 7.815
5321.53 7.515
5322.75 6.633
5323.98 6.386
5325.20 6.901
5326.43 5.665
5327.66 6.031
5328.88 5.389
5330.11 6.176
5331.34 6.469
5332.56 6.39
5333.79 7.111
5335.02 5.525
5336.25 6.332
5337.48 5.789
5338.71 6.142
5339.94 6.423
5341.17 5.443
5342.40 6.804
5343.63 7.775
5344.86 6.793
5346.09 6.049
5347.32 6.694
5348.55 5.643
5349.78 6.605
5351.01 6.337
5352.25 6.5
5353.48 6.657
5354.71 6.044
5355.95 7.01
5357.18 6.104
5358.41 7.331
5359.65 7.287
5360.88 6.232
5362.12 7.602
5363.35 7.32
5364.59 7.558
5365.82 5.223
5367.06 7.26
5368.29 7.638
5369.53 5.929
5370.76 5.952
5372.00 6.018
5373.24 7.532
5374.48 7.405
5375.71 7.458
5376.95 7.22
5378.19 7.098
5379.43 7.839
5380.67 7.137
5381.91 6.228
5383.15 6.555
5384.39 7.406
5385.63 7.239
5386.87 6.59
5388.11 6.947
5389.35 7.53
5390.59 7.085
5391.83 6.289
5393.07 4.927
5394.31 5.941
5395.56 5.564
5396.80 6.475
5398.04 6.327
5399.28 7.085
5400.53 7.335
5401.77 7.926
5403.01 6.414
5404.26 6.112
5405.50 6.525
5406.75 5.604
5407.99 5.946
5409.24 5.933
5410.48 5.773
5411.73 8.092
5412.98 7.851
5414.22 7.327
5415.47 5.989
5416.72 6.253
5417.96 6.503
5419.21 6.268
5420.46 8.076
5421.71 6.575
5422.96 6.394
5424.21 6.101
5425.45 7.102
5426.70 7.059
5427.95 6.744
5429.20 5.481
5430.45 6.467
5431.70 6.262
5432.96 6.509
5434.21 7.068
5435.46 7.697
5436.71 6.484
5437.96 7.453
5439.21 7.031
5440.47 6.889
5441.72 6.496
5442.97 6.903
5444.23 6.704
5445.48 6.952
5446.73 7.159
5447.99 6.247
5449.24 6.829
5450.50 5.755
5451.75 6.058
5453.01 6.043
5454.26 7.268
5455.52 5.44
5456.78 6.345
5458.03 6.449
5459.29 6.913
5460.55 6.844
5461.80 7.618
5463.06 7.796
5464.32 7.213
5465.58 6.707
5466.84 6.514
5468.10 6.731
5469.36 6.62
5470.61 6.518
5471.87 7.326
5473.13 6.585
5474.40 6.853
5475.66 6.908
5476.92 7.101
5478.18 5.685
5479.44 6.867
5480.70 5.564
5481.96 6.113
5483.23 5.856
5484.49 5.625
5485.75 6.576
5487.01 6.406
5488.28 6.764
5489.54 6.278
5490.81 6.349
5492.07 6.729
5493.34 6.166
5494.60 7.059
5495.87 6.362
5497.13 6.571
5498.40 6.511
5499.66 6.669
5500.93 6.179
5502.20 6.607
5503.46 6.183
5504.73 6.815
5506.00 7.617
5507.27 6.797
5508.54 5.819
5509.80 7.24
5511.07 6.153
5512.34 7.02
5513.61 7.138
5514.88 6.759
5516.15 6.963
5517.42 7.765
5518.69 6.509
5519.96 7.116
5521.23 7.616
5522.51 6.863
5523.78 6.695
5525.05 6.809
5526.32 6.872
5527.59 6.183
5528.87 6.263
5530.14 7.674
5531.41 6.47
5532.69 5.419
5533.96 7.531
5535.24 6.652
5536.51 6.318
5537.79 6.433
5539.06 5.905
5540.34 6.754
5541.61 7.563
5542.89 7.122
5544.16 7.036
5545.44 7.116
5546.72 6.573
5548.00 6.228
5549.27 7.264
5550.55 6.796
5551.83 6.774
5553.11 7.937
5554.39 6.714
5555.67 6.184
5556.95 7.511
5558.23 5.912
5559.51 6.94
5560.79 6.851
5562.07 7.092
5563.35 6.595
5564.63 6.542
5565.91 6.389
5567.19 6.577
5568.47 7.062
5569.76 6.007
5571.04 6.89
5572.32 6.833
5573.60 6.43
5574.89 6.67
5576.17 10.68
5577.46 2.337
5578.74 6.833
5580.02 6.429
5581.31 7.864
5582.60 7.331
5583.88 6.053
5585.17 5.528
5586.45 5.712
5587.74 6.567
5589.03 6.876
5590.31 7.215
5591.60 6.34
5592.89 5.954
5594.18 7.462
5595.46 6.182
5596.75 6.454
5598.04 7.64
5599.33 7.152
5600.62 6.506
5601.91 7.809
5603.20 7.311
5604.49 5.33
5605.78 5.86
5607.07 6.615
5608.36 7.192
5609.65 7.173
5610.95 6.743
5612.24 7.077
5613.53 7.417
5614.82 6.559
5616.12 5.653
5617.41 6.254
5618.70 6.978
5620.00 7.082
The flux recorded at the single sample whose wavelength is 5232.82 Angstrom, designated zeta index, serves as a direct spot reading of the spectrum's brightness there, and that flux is 5.971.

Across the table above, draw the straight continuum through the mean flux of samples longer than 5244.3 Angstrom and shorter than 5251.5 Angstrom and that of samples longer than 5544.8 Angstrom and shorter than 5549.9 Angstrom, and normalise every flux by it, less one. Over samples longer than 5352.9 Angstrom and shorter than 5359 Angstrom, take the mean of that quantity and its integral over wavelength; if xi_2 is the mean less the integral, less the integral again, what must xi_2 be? 0.2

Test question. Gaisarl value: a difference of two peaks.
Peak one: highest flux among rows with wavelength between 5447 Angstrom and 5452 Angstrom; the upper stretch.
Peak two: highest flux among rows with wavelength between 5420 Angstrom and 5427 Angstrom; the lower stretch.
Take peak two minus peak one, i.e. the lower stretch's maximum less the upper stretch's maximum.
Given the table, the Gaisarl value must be 1.2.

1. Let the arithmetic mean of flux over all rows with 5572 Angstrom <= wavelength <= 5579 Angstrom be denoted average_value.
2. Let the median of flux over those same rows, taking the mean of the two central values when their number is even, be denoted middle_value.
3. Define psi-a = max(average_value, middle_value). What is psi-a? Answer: 6.75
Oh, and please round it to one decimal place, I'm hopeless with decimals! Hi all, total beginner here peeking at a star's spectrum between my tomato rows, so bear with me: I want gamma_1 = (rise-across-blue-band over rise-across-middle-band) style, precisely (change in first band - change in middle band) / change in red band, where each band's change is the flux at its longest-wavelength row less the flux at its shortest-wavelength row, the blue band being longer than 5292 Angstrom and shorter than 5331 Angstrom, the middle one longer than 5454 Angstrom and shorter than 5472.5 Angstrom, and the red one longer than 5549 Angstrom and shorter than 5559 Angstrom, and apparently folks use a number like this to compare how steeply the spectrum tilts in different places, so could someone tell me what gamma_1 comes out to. 1.1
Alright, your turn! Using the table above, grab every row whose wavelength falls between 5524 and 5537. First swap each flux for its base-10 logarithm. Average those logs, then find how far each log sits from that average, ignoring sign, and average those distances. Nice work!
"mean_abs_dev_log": 0.0322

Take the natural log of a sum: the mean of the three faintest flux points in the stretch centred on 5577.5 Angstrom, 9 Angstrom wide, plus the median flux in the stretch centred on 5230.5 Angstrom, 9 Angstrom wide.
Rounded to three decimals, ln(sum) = 2.401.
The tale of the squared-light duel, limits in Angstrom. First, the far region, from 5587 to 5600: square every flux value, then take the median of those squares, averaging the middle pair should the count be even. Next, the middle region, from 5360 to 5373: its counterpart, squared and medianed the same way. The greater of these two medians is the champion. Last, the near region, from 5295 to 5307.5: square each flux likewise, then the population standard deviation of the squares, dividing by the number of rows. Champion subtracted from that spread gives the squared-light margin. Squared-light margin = -36.1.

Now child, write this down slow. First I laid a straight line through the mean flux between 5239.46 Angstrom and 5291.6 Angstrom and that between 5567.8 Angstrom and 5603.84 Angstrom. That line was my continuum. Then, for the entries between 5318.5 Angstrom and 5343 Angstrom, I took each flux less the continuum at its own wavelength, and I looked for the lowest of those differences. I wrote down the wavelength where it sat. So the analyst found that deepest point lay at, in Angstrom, 5328.88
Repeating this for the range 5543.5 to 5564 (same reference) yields 5558.23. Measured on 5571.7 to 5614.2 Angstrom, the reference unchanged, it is 5577.46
